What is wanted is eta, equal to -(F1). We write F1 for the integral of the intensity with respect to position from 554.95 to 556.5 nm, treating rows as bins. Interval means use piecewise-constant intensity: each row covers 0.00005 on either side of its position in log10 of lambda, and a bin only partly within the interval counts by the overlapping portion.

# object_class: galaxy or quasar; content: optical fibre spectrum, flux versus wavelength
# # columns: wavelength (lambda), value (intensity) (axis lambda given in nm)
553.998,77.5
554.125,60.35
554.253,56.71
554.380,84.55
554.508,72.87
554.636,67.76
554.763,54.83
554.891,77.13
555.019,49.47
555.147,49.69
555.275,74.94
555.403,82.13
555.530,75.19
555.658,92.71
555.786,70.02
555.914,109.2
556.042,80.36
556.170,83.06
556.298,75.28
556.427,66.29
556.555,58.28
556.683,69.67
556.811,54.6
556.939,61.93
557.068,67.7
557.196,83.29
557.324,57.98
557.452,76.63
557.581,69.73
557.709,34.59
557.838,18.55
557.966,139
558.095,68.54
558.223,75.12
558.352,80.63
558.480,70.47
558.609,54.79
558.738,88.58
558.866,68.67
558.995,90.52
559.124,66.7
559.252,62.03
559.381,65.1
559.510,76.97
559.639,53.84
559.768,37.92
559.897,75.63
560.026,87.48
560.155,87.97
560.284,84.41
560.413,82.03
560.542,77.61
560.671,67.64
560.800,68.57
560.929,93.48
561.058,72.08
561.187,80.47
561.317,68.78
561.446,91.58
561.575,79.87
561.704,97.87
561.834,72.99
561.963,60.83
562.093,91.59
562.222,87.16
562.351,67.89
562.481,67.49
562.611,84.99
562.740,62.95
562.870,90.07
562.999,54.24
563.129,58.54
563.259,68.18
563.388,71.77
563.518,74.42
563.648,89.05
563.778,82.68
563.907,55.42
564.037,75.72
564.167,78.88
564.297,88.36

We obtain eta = -117.1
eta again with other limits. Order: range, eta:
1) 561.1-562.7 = -126.3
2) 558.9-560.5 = -116.0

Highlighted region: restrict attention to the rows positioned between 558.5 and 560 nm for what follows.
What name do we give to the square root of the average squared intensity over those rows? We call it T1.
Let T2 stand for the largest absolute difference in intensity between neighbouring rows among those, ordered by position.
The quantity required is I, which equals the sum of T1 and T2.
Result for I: 107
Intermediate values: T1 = 69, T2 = 38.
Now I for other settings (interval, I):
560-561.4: 105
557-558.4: 196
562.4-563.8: 110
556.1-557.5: 95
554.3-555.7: 100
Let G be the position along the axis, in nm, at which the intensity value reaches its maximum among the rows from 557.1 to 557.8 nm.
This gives 557.196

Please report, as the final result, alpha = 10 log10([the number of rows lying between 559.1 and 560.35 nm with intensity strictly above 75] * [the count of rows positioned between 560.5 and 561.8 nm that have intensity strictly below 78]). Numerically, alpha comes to 14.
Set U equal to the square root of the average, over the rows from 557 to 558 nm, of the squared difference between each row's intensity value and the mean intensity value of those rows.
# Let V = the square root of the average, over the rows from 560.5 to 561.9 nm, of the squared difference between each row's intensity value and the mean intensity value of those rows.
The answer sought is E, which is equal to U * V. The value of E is 344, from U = 34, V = 10.2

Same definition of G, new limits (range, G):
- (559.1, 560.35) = 560.155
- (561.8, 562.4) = 562.093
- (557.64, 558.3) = 557.966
